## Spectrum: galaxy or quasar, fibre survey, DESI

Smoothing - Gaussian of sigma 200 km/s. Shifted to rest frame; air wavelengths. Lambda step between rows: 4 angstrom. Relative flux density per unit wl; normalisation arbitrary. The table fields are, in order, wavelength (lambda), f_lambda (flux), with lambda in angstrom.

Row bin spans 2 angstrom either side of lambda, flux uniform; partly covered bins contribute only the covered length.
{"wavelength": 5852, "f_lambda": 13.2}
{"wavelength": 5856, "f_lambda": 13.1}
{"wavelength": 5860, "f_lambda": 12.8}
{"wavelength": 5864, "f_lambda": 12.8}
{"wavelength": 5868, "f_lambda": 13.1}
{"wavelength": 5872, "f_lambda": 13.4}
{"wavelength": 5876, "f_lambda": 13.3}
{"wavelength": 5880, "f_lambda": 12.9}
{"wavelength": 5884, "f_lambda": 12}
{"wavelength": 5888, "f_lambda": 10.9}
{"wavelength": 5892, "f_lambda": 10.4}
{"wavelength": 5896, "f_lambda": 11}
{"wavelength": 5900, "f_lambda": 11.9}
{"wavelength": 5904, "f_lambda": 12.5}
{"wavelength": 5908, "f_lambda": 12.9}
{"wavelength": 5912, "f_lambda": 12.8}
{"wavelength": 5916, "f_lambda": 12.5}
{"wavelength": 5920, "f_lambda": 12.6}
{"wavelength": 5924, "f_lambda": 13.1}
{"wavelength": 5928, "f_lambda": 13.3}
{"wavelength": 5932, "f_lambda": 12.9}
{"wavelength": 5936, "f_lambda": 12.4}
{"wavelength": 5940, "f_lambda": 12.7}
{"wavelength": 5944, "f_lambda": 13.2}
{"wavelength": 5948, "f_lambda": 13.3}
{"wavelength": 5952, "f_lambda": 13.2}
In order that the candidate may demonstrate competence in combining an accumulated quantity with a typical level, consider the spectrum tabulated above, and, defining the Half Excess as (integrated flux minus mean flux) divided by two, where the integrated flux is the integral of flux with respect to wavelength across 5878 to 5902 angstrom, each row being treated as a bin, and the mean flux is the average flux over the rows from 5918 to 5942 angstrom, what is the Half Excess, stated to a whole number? 132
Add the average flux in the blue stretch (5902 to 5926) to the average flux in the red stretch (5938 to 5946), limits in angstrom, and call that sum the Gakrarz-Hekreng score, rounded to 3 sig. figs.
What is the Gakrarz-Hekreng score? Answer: 25.7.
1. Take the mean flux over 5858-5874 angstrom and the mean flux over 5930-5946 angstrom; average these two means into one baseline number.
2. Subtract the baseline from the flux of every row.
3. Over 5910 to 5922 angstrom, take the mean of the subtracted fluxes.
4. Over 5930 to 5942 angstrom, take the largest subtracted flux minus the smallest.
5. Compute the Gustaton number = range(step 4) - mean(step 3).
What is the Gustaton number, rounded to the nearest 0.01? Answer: 0.78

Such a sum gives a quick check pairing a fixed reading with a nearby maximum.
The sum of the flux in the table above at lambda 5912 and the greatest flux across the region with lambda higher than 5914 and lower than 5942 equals 26.1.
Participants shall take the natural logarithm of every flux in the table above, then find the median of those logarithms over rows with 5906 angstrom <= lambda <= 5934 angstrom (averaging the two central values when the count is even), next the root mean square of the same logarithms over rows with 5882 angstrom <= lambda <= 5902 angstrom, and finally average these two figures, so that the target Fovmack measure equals 2.49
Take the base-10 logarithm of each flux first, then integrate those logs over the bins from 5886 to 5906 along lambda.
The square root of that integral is 4.6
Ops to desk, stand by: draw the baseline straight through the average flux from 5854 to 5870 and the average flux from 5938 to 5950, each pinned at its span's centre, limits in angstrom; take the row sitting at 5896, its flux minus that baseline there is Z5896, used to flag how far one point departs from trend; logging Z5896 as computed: -2.0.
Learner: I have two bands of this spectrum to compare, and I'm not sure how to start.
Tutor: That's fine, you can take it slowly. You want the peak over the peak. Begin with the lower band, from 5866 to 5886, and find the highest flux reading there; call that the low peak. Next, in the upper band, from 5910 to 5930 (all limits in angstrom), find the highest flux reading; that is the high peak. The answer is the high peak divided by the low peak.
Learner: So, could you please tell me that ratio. 0.99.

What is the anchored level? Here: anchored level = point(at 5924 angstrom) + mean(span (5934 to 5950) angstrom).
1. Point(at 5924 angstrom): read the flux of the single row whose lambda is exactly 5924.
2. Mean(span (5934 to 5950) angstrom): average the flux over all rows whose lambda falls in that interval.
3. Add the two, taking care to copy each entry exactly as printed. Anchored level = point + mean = 26.0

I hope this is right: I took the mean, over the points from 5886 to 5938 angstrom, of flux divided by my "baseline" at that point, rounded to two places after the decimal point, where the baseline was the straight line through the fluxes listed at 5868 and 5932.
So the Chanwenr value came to 0.94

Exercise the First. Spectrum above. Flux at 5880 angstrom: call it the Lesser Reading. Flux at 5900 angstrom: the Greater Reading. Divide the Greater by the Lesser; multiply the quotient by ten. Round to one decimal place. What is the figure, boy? 9.2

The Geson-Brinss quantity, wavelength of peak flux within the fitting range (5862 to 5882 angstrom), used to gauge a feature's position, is 5872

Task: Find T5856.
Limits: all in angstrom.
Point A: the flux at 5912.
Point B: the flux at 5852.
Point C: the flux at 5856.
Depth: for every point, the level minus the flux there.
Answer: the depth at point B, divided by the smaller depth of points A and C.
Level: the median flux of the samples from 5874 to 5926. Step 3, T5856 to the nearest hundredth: 1.17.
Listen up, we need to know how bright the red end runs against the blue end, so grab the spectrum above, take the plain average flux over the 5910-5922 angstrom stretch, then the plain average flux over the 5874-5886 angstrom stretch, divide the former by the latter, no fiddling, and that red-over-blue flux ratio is 0.99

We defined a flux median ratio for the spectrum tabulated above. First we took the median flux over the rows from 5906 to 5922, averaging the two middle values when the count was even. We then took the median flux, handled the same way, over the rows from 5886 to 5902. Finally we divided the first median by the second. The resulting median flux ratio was 1.16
